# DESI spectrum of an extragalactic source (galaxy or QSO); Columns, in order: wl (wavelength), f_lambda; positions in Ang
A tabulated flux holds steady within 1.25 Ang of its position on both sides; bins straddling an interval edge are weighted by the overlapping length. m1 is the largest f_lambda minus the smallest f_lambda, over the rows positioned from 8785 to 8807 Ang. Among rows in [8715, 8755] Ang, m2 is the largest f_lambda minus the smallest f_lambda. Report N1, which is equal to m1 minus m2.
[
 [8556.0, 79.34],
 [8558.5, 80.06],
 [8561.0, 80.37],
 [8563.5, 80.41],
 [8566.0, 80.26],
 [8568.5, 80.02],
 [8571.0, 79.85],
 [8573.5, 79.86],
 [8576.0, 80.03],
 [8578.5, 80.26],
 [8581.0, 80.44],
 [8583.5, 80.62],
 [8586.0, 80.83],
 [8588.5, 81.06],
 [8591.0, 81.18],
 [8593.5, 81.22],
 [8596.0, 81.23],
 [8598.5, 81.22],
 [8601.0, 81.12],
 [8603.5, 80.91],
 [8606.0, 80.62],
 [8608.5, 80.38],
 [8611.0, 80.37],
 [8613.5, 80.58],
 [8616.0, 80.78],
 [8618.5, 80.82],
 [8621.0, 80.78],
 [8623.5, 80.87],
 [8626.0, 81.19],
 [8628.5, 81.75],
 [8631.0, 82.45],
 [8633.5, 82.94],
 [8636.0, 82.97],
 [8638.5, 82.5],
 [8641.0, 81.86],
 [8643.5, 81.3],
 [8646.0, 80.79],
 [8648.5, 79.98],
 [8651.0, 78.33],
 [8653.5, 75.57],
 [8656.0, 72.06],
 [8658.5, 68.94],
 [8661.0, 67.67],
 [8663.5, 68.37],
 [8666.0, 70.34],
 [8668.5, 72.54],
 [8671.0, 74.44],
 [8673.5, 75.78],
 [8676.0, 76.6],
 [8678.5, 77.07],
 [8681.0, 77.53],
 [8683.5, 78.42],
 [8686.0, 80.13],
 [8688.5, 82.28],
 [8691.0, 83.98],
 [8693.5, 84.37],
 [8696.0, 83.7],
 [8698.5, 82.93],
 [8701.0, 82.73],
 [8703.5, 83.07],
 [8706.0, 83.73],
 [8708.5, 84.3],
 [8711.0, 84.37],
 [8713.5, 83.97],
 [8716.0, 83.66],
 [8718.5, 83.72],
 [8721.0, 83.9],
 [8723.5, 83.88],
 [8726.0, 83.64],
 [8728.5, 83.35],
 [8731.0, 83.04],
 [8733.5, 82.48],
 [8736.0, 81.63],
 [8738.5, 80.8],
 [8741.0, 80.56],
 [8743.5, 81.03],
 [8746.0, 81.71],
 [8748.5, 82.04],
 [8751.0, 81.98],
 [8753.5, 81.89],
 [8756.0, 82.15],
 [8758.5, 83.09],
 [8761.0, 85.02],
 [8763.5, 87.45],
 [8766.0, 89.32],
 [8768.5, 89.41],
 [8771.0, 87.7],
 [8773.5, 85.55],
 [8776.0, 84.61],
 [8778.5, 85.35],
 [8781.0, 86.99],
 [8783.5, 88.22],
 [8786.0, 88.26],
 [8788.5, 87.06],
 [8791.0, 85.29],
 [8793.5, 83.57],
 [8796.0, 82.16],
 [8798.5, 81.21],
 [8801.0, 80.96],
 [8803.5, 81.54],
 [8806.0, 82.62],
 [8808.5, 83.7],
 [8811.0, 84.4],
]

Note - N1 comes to 4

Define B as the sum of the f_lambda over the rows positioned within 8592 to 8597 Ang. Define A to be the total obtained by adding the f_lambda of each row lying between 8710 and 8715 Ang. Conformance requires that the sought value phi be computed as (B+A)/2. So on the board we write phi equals 165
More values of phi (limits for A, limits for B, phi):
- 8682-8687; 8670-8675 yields 154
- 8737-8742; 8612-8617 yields 161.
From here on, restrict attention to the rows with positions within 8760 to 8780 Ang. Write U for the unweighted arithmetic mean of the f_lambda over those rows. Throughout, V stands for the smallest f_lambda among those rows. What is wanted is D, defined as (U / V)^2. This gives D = 1.05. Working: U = 87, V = 84.61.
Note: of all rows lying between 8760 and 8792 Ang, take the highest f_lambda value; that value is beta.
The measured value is 89.41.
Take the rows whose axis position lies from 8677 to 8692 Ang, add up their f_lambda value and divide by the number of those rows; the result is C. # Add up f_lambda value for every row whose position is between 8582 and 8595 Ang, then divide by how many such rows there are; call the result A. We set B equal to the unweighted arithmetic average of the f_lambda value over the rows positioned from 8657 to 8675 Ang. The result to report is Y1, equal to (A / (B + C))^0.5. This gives 0.732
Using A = 81.0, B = 71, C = 80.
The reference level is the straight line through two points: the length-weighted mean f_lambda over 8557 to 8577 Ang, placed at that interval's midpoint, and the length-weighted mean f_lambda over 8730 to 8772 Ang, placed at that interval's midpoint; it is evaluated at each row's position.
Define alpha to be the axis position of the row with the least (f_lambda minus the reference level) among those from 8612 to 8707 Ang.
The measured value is 8661.0 Ang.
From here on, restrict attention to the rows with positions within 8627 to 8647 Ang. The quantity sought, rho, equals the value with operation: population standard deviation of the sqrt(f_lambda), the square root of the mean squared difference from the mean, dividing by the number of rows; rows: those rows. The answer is 0.040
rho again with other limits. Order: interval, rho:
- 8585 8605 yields 0.008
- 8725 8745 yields 0.063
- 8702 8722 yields 0.021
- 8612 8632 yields 0.033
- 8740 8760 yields 0.039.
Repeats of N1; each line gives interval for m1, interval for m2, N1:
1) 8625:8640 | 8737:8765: -5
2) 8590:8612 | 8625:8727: -16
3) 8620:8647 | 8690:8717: 1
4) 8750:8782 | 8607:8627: 7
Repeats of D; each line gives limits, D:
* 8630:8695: 1.32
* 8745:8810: 1.09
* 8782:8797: 1.09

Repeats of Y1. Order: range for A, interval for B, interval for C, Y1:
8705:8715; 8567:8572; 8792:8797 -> 0.719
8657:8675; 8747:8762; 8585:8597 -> 0.659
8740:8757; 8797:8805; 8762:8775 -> 0.695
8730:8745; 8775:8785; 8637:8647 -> 0.697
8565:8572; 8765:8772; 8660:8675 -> 0.707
